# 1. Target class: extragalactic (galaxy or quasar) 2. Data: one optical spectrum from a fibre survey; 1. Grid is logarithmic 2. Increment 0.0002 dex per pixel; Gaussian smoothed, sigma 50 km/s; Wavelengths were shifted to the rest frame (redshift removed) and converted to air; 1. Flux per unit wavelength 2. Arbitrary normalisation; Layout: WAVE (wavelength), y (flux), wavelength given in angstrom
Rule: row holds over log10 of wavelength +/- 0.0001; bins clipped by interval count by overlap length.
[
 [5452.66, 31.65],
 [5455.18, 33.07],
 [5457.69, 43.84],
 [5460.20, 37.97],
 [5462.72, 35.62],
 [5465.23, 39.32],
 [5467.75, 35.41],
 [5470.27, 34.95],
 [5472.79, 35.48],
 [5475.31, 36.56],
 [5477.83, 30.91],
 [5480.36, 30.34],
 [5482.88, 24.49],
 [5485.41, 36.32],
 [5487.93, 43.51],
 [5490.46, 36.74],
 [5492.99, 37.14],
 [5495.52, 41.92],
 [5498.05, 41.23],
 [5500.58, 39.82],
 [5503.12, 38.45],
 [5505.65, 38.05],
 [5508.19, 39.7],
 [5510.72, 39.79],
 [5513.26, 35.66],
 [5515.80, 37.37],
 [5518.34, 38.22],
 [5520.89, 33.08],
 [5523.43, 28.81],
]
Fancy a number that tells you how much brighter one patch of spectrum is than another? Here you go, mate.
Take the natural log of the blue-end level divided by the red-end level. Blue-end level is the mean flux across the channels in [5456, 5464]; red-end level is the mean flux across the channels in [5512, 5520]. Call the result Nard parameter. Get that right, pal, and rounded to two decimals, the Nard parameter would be 0.05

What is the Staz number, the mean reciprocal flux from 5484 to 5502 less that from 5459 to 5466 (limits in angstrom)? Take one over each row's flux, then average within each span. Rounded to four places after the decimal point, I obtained -0.0012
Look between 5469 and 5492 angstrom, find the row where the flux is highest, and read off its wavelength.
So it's 5487.93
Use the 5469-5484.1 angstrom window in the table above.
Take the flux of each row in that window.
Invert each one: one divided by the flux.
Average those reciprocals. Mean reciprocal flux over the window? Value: 0.0317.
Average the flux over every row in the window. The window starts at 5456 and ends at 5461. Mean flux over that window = 41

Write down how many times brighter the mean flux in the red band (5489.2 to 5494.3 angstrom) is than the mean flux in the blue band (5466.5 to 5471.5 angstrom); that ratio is 1.05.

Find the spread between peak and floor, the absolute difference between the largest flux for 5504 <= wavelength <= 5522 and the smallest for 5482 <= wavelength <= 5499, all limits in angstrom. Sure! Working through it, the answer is 15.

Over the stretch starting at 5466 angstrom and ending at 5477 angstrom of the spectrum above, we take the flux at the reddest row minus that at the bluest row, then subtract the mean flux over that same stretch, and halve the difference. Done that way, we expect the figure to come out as -17.2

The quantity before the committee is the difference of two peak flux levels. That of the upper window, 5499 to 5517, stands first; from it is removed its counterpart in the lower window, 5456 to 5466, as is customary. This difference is -4.0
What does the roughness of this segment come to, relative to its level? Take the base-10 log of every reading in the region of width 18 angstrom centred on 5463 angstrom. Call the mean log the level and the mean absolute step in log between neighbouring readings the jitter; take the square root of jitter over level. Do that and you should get 0.18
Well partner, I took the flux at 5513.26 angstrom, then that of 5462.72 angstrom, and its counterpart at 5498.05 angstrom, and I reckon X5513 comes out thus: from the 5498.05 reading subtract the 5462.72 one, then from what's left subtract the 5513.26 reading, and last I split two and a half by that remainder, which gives -0.083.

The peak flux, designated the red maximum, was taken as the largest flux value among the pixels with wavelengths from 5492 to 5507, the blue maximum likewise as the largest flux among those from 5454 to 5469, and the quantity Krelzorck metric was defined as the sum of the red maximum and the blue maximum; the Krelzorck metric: 86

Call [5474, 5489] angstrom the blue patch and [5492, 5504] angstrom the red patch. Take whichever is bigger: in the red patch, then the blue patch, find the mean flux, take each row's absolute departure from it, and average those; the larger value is 5.1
